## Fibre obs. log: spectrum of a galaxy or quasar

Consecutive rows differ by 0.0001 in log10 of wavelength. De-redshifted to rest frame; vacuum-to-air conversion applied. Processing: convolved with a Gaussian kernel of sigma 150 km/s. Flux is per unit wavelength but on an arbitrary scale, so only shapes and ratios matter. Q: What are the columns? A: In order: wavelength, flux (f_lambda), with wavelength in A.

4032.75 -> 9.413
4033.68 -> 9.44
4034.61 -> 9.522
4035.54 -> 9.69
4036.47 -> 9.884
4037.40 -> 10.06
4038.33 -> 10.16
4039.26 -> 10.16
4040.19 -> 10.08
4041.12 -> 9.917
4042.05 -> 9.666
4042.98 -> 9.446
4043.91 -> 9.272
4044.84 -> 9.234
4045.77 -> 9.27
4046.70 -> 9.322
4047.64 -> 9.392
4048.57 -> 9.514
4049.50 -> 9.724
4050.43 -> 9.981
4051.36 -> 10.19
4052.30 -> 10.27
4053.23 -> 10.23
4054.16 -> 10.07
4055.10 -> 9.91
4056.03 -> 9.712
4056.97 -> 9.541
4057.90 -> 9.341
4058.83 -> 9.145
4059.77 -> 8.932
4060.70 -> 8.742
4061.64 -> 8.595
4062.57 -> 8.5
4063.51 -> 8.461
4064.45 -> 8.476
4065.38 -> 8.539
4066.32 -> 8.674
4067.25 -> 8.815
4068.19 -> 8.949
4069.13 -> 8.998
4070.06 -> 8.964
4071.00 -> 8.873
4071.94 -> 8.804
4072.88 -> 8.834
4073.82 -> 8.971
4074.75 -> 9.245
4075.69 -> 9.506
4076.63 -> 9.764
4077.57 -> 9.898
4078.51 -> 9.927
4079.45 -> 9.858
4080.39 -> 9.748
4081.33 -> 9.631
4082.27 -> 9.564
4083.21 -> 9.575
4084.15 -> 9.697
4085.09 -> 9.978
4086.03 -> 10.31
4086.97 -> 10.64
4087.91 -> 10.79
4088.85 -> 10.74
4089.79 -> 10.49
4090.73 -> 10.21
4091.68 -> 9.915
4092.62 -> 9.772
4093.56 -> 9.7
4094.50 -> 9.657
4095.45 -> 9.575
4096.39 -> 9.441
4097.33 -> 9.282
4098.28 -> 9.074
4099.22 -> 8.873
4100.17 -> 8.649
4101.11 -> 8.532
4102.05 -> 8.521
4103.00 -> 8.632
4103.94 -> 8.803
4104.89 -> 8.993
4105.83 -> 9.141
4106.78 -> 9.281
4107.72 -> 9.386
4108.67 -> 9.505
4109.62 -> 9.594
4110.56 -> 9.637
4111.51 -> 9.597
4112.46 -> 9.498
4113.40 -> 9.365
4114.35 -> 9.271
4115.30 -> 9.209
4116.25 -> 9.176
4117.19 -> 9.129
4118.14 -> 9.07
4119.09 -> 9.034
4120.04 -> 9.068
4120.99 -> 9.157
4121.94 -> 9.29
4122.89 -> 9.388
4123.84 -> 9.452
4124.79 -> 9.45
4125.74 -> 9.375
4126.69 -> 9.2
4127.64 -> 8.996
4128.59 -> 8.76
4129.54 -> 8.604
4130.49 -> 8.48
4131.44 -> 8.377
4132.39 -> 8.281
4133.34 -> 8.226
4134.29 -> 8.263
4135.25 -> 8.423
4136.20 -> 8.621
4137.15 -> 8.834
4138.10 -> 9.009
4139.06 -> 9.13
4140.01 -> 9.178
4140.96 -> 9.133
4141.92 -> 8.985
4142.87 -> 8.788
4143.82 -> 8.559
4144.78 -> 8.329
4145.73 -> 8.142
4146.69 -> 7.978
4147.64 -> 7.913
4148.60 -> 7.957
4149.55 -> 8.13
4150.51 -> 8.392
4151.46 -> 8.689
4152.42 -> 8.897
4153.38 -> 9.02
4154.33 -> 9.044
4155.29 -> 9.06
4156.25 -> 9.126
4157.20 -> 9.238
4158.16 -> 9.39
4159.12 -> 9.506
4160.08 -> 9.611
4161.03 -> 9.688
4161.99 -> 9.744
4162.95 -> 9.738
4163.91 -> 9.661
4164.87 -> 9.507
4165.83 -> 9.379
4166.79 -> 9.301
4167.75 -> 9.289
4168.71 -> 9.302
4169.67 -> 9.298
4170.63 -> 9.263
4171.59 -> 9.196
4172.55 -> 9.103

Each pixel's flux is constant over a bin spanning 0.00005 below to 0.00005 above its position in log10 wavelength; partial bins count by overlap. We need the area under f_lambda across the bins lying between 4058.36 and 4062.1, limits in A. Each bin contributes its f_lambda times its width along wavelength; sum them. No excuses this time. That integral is 33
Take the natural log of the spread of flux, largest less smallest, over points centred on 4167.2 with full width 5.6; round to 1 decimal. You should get -1.5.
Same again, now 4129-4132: -1.5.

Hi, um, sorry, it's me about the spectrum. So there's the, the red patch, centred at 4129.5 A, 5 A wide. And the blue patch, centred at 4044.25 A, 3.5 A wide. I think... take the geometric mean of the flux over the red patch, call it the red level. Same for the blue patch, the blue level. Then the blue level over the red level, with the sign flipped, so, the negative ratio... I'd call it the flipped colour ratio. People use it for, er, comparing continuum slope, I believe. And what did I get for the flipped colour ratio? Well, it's -1.08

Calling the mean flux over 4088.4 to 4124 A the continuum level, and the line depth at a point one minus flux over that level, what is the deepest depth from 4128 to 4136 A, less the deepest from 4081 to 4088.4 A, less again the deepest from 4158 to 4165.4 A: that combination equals 0.15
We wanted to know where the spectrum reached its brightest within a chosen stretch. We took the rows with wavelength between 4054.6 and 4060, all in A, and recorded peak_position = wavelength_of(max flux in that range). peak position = 4055.10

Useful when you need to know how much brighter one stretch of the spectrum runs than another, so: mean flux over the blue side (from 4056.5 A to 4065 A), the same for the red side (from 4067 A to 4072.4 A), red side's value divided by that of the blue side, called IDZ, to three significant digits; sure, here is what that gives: 1.00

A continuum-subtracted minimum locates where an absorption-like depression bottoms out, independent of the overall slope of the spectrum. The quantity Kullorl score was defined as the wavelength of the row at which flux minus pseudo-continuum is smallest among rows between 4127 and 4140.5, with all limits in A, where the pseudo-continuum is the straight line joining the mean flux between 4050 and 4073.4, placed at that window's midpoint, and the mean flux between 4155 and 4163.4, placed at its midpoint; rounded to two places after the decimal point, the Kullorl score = 4133.34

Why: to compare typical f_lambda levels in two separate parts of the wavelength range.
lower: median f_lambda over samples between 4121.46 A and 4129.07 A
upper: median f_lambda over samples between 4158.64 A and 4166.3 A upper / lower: 1.033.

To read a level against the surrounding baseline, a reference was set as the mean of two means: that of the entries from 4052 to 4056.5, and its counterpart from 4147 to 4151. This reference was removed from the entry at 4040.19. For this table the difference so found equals 1.0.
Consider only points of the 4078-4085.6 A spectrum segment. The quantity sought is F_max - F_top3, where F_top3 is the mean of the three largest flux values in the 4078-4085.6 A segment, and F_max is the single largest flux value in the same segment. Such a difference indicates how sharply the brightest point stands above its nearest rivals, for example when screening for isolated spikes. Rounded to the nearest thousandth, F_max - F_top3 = 0.057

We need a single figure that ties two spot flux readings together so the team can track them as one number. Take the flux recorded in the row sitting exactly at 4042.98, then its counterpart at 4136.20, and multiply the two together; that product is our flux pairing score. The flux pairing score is 81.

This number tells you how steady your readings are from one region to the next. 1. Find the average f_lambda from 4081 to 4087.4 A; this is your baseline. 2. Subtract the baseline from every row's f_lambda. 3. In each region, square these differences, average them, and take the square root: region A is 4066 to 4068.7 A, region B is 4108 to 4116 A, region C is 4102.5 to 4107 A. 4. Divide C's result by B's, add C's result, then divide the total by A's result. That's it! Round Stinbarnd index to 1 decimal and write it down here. 2.7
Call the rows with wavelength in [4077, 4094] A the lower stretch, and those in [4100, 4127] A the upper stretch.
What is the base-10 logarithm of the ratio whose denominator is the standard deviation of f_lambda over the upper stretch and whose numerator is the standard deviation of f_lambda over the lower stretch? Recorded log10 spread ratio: 0.11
